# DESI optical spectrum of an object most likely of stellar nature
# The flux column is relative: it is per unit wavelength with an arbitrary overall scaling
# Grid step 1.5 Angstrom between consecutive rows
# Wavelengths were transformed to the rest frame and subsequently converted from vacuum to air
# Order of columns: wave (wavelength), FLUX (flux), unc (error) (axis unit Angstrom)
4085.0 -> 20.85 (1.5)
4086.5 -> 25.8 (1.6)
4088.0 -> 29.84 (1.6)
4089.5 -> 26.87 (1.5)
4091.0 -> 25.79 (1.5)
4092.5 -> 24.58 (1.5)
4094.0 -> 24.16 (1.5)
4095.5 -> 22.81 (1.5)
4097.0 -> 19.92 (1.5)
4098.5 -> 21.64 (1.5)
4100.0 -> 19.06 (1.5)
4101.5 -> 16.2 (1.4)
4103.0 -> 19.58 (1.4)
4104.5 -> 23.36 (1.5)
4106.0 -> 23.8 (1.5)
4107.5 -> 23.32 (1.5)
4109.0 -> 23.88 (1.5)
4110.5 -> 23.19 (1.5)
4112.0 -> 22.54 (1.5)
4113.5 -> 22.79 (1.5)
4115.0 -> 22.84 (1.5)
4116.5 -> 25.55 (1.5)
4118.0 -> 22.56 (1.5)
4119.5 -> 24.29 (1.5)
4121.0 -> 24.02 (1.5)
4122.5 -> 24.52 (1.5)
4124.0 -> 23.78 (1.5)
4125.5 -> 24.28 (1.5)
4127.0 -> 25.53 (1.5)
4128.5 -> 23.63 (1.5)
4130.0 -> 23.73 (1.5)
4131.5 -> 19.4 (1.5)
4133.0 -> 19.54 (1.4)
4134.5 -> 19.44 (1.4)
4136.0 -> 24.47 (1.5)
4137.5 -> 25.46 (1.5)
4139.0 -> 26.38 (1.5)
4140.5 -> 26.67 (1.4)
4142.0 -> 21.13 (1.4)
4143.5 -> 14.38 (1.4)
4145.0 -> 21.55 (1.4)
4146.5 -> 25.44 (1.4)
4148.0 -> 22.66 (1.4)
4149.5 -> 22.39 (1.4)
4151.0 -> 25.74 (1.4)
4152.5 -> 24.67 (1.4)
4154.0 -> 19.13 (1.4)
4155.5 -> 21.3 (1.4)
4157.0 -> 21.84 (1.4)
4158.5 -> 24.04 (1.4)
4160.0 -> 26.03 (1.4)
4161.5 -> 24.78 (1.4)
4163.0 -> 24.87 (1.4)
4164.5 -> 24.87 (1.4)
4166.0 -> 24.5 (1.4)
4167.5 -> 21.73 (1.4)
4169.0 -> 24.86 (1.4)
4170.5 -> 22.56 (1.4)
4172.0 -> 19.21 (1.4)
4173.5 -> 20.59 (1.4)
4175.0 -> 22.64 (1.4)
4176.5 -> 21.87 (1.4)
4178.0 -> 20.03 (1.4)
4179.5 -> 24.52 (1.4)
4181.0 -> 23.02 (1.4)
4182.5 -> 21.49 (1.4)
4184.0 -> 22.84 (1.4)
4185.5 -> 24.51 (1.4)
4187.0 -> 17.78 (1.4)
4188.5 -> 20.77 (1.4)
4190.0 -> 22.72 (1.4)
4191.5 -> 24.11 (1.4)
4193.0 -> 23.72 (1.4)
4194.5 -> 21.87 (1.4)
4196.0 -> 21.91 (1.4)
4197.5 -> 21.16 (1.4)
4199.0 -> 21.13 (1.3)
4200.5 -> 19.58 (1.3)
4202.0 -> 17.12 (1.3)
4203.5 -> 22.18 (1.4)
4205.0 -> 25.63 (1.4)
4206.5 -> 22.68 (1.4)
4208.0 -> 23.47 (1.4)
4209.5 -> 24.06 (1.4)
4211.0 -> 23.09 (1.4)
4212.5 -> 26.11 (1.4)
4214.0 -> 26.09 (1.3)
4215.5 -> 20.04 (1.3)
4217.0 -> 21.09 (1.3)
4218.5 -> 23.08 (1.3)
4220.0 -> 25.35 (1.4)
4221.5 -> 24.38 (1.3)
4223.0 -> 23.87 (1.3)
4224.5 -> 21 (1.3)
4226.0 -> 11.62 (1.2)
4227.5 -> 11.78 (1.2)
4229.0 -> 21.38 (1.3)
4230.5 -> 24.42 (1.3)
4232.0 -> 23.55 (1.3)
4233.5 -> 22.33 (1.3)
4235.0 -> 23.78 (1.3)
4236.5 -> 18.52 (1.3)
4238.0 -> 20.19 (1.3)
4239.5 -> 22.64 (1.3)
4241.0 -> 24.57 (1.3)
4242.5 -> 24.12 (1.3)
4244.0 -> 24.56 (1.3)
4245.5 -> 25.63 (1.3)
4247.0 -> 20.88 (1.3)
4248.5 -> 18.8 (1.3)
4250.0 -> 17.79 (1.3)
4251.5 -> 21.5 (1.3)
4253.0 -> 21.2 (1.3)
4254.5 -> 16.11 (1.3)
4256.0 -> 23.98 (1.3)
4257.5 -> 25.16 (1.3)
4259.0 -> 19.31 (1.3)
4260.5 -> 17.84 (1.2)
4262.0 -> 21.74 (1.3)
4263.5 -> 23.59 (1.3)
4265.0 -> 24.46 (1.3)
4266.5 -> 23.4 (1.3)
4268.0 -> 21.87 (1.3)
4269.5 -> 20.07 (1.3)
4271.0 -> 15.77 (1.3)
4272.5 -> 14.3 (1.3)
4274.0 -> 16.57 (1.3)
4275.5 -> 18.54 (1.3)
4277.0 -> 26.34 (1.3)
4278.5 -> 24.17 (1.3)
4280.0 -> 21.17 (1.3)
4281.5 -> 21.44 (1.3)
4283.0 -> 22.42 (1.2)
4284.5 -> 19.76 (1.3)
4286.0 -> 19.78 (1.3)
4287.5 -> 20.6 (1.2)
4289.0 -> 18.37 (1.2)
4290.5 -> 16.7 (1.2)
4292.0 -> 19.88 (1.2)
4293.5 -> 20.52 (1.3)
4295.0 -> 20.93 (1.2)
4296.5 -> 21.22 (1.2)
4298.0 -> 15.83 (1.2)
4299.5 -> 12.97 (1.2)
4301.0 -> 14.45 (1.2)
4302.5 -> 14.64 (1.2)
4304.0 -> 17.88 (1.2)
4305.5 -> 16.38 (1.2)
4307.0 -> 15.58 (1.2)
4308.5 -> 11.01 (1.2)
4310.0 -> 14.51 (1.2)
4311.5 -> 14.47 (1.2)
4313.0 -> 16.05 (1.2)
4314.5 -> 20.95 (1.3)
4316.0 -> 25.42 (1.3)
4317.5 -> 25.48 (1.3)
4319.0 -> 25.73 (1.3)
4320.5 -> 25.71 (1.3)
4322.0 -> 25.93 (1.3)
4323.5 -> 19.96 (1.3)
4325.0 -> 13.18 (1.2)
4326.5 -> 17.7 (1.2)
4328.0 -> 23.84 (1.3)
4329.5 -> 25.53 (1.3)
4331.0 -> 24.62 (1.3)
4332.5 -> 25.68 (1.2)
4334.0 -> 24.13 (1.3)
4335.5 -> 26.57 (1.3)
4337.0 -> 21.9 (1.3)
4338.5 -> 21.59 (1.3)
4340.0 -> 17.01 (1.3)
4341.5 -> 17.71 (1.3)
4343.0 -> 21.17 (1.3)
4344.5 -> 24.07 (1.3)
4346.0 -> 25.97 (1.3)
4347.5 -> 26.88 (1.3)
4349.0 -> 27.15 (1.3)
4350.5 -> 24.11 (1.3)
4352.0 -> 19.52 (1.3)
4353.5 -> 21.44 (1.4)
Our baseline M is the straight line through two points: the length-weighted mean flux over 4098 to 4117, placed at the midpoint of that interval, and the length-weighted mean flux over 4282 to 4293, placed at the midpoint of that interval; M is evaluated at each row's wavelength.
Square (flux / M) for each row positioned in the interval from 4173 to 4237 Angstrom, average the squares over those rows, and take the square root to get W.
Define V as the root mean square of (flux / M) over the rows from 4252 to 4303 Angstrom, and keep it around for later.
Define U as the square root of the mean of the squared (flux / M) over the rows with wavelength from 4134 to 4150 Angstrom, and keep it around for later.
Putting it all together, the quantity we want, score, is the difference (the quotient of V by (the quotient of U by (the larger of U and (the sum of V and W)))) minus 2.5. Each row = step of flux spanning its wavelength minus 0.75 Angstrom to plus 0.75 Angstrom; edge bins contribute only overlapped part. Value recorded -0.52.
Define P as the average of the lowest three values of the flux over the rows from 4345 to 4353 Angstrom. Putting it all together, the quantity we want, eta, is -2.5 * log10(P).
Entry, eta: -3.41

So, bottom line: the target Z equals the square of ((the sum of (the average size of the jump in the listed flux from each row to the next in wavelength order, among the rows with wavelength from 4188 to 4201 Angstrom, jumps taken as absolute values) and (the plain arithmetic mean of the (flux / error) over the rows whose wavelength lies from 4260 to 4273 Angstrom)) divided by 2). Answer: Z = 70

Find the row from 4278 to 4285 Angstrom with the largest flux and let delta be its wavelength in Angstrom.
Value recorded 4278.5 Angstrom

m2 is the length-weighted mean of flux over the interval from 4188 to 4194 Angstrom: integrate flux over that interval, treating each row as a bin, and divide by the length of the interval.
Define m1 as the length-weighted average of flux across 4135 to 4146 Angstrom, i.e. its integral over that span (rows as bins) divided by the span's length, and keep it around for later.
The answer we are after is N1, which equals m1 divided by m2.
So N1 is 1.00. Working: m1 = 22.8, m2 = 22.9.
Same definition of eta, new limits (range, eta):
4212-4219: -3.33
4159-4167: -3.48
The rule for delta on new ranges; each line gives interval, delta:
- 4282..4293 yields 4283.0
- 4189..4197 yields 4191.5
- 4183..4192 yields 4185.5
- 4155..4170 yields 4160.0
